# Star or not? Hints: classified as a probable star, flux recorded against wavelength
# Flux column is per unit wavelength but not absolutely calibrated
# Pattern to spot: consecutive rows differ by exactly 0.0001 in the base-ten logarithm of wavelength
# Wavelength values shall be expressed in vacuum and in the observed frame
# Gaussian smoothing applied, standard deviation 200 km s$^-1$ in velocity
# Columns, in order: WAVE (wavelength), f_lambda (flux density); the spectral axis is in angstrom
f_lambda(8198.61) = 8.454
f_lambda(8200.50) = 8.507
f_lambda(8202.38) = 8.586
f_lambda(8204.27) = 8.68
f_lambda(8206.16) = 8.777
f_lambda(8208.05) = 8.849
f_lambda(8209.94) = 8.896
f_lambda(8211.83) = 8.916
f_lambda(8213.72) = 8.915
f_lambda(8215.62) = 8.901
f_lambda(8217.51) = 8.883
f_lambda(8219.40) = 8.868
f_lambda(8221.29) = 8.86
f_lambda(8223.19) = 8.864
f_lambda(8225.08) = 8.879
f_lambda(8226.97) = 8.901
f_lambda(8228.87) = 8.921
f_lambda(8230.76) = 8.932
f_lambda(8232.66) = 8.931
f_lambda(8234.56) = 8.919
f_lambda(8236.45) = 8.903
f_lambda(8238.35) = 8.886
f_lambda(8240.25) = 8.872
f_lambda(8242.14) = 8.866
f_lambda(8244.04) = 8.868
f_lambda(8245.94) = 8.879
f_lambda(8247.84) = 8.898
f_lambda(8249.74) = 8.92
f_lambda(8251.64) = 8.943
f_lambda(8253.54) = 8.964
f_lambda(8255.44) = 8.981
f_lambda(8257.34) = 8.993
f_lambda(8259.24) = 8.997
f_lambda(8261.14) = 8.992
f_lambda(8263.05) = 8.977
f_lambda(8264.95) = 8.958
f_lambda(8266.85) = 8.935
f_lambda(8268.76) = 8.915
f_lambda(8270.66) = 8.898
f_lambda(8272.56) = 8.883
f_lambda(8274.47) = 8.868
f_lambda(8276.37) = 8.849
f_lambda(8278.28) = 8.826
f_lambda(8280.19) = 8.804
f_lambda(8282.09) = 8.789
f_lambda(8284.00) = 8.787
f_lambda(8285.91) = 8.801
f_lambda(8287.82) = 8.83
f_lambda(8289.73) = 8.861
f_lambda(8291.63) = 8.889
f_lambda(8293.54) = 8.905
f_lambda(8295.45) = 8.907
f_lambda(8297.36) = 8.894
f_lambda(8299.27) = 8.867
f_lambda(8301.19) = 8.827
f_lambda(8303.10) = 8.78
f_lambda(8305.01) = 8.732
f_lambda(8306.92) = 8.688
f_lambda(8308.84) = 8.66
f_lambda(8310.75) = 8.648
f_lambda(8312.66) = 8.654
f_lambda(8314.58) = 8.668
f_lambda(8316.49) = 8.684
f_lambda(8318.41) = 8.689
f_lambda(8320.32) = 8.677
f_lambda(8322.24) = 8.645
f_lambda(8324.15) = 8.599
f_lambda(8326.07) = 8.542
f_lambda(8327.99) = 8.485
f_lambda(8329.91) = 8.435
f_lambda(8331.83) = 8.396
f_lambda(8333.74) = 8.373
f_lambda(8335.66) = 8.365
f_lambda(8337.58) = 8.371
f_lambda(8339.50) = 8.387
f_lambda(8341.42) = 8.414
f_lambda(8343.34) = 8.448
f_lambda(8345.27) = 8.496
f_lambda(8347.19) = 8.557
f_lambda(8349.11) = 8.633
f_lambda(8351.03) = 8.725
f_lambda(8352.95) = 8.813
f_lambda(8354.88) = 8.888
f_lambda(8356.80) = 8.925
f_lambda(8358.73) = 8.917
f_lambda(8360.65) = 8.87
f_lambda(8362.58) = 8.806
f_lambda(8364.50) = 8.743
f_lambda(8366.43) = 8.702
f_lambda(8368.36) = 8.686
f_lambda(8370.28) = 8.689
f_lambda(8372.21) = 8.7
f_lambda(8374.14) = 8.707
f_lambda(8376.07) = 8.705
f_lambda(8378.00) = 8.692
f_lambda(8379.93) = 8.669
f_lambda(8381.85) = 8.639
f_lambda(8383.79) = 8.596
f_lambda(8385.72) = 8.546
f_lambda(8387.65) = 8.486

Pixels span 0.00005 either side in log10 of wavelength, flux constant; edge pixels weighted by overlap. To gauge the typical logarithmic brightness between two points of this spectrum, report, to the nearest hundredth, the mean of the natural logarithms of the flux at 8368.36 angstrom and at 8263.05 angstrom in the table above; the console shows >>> 2.18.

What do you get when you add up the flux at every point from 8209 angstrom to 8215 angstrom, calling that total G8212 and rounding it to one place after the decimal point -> 26.7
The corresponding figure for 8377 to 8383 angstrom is 26.0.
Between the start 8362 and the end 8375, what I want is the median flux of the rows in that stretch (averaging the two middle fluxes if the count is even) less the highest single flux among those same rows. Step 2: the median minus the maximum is -0.10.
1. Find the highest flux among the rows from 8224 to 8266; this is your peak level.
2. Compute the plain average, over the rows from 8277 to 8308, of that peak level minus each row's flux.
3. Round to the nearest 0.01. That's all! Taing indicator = 0.17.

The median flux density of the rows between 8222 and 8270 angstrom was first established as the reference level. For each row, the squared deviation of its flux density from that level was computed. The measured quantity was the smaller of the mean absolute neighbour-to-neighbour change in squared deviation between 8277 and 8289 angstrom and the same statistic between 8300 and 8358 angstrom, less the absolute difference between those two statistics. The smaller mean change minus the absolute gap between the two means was -0.015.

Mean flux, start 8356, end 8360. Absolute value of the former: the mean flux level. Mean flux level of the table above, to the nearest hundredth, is 8.92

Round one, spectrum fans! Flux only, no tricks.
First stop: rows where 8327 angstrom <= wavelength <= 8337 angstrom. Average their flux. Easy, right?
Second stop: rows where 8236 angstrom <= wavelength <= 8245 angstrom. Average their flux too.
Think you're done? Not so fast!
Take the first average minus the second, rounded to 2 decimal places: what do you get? -0.47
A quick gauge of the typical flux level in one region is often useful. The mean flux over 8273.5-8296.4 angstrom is 8.84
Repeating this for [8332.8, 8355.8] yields 8.54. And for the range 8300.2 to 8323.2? 8.70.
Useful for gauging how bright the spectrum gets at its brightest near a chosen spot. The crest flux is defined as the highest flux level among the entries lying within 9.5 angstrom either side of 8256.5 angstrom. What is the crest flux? 8.997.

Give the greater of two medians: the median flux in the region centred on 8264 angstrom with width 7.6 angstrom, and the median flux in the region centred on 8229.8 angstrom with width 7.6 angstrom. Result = 8.97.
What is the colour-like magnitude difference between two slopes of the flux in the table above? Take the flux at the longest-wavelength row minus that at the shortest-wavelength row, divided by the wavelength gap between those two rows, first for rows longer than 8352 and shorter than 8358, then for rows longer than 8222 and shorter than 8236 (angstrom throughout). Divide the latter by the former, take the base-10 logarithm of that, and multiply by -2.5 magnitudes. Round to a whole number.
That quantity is 2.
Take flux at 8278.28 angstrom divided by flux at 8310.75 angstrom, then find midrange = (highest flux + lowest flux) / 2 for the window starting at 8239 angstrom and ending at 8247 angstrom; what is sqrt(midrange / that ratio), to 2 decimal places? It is 2.95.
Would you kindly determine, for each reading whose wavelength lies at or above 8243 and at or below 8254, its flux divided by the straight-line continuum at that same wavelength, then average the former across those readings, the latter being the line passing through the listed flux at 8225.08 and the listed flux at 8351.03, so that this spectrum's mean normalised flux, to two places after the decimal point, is 1.01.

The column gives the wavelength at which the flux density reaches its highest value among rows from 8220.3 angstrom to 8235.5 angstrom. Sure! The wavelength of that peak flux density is 8230.76 angstrom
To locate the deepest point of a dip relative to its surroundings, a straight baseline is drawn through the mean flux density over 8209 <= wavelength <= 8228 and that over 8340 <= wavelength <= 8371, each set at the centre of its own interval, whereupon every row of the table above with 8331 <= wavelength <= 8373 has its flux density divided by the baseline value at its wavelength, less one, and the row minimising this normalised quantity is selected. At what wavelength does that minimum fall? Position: 8335.66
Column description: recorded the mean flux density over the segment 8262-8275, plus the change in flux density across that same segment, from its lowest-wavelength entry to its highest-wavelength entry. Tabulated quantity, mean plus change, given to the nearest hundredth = 8.81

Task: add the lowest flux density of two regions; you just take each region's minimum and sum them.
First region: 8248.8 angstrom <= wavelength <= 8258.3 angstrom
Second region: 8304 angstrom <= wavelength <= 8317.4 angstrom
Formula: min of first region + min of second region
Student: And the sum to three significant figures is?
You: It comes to 17.6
